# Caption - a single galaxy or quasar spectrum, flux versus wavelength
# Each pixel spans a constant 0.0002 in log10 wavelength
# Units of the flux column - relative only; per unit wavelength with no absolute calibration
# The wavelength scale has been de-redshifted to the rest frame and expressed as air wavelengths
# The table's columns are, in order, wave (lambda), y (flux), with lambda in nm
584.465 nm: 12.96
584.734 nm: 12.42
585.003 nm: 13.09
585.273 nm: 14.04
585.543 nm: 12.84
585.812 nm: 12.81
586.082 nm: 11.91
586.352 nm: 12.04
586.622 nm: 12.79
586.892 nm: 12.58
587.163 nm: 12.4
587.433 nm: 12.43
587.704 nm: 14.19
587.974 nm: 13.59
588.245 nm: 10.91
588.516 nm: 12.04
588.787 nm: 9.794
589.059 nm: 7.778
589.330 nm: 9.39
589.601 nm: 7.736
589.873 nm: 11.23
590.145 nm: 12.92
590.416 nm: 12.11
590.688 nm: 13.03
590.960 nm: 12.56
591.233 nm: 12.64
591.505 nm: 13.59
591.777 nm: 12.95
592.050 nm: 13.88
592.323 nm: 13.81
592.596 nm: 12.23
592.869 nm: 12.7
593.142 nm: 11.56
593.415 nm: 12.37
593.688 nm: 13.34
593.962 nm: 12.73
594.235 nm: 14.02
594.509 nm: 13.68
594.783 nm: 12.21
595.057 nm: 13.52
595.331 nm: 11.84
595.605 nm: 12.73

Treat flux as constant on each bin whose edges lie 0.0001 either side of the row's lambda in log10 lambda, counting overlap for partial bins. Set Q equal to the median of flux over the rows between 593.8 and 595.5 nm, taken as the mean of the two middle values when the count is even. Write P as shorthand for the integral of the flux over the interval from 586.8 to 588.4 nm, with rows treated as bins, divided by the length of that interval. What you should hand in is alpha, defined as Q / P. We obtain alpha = 1.04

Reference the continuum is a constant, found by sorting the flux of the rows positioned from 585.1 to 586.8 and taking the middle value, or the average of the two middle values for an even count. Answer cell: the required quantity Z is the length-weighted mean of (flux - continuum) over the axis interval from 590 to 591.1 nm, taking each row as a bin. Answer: -0.2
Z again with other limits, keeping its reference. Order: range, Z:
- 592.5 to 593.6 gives -0.5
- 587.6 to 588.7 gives -0.3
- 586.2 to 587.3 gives -0.4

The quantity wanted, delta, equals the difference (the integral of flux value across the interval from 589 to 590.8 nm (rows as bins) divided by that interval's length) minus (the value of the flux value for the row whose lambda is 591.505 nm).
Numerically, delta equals -2.90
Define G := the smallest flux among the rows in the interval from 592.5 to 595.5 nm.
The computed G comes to 11.56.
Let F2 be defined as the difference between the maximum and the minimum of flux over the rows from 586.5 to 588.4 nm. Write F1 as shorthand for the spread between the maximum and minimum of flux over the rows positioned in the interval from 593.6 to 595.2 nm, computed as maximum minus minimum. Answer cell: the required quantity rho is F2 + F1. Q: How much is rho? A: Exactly 5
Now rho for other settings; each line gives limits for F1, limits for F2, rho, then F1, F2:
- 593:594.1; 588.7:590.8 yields 7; 1.78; 5.3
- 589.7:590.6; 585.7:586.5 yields 3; 1.69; 0.9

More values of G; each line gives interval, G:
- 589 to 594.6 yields 7.736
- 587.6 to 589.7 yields 7.736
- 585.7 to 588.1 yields 11.91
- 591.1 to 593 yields 12.23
